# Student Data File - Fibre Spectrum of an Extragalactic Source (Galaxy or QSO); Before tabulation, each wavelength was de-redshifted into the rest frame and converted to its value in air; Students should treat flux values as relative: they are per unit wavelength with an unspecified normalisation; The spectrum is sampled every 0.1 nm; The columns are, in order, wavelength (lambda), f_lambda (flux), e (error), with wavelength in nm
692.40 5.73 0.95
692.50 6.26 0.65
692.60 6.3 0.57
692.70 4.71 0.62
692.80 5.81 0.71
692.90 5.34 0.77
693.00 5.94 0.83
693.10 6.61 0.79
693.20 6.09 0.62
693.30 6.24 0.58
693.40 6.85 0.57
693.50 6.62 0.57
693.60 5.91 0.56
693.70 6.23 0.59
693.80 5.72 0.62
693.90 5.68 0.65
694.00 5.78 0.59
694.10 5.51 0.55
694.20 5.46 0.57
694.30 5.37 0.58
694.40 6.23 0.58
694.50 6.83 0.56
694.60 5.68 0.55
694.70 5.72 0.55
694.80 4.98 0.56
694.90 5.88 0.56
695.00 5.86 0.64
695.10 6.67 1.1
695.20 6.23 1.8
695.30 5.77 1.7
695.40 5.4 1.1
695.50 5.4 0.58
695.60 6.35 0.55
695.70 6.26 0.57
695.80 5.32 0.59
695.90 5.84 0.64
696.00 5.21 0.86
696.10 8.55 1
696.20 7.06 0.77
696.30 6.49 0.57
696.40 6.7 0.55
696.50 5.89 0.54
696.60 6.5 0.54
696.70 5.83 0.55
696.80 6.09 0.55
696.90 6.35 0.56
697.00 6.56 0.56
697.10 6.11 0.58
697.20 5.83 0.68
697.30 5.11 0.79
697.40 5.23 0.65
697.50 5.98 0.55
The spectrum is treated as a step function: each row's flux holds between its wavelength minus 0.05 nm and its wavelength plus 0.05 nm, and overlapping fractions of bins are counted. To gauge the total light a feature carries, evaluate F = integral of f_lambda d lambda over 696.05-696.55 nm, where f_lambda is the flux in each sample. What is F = 3.47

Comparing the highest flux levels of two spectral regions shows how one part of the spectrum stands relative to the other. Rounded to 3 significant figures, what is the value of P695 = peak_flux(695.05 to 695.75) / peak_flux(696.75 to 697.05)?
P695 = 1.02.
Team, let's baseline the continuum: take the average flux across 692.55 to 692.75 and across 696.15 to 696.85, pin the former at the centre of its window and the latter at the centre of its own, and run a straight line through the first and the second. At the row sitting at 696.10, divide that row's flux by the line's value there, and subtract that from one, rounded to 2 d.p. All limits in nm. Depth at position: -0.36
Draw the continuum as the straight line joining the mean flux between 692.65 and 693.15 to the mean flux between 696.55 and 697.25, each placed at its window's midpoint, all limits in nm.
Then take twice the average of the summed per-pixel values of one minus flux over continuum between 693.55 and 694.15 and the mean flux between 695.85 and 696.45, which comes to 6.64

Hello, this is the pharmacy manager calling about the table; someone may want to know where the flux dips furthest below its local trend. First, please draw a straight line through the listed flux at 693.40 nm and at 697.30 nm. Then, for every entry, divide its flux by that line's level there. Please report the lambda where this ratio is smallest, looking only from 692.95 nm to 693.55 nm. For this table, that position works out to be 693.00 nm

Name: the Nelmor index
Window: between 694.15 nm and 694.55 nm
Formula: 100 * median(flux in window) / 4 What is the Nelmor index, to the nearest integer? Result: 146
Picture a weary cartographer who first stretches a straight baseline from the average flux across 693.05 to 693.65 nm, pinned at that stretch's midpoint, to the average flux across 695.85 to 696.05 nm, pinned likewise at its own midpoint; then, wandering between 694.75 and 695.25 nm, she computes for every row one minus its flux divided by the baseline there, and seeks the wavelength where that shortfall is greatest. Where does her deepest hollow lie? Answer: 694.80 nm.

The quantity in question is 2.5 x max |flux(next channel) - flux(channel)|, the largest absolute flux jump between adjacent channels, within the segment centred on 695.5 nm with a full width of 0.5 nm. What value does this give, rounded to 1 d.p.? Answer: 2.4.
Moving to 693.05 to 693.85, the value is 1.8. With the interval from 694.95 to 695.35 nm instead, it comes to 2.0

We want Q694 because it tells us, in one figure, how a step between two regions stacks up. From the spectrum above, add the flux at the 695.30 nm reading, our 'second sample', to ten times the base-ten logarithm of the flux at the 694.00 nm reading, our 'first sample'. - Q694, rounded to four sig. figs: 13.39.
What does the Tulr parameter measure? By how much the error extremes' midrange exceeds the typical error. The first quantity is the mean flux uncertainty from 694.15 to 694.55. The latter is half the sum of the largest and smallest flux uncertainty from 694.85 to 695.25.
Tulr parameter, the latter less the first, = 0.6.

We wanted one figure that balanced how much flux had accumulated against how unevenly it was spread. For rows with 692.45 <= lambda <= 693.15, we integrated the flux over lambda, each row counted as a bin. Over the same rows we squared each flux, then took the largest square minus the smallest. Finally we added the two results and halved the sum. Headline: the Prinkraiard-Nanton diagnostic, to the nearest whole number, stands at 13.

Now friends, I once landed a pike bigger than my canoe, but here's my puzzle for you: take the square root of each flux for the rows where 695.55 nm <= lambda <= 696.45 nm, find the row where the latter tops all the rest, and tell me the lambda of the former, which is 696.10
